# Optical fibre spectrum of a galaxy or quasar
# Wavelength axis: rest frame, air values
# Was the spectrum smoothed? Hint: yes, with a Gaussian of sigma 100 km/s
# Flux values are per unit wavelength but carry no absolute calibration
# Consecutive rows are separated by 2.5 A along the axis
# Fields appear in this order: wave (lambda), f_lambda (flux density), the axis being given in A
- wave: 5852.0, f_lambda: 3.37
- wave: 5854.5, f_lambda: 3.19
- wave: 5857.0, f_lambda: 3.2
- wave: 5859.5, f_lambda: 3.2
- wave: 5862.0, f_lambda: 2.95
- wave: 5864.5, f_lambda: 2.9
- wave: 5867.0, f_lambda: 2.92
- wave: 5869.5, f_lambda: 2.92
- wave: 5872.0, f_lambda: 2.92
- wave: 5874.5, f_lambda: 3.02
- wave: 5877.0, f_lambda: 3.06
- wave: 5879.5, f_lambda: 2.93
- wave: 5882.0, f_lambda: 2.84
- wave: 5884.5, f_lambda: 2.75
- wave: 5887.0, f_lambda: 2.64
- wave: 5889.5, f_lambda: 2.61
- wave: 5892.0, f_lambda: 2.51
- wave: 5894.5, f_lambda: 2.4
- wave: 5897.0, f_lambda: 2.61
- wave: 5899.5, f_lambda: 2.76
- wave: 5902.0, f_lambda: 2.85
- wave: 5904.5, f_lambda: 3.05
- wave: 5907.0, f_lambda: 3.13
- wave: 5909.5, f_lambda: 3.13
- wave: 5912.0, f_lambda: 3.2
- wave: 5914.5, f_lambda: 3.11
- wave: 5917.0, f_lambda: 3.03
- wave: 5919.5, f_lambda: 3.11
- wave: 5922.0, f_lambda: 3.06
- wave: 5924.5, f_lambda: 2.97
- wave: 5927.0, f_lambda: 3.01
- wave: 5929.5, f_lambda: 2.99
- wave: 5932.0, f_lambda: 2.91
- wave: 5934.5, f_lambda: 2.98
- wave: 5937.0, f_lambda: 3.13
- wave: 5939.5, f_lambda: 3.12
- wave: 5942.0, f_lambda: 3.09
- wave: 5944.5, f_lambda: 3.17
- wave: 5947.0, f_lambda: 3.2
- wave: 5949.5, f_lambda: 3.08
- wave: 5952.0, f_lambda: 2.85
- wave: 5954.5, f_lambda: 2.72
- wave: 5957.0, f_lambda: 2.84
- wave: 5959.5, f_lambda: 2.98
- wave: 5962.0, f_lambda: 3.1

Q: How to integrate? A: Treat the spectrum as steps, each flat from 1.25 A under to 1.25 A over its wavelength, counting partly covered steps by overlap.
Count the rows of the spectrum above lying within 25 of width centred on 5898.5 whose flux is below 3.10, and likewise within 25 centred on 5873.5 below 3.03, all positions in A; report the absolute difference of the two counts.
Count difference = 1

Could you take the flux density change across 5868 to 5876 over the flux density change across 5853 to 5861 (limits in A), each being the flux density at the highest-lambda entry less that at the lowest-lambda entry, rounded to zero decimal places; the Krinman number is 10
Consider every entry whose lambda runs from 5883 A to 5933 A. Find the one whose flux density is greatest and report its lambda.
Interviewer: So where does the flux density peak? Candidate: 5912.0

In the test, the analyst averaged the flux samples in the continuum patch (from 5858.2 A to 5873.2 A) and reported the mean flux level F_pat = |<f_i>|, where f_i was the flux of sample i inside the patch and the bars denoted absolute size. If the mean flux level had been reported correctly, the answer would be 2.97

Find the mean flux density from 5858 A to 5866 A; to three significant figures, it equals 3.02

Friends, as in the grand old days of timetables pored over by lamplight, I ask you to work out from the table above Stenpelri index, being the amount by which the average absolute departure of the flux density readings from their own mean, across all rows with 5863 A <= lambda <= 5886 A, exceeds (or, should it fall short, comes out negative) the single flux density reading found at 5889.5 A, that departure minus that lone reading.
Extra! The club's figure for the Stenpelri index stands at -2.55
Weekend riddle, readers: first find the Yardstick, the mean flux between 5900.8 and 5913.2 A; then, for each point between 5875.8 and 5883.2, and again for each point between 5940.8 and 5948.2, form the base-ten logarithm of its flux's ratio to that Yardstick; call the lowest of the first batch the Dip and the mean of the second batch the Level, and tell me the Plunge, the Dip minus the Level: -0.05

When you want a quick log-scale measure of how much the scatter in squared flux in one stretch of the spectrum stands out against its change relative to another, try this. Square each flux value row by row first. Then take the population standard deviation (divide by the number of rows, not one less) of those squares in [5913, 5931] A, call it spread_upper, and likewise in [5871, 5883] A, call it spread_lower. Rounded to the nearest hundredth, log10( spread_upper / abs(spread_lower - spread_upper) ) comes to 0.33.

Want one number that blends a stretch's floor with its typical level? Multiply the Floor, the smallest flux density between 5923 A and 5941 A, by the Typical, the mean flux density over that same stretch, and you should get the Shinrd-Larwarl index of 8.78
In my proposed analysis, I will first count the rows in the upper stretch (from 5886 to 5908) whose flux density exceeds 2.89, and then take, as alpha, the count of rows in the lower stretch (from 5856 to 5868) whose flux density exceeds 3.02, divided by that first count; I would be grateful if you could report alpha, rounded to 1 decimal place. 1.0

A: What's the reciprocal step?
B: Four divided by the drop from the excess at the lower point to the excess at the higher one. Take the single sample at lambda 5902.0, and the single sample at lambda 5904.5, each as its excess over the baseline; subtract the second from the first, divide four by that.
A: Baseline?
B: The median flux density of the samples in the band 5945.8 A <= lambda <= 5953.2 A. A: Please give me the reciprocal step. -20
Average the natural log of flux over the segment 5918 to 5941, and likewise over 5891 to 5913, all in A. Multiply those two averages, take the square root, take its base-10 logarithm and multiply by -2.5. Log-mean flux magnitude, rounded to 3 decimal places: -0.078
